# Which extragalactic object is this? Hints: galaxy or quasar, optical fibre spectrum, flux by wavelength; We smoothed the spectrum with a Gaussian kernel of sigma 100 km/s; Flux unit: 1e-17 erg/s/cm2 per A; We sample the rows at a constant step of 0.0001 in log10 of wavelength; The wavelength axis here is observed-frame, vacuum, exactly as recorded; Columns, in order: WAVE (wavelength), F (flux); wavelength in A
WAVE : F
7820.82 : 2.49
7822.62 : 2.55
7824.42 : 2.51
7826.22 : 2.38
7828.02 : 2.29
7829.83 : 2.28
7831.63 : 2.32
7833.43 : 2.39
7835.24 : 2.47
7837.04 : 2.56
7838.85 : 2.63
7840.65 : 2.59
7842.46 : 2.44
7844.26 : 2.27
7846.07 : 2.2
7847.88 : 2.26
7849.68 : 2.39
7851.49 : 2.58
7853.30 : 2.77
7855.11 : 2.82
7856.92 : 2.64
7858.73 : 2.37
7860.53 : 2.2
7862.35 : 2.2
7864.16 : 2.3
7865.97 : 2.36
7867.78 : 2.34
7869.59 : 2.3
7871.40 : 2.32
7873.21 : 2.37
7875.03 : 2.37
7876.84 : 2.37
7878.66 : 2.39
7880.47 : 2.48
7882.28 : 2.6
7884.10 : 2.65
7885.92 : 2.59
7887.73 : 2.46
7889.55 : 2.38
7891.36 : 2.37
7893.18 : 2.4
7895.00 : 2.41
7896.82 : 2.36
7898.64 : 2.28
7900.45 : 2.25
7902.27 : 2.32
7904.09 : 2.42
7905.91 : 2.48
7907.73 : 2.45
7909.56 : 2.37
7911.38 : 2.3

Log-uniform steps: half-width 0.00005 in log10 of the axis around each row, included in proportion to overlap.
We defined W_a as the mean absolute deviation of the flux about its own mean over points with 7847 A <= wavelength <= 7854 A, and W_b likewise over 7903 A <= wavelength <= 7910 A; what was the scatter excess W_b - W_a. -0.14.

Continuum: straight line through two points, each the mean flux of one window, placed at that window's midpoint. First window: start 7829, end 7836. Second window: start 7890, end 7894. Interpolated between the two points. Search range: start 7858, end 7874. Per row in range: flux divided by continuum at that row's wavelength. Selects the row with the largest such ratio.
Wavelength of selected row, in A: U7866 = 7858.73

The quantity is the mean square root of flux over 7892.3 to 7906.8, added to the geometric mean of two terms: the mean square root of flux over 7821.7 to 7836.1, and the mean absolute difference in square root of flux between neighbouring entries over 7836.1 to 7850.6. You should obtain 1.76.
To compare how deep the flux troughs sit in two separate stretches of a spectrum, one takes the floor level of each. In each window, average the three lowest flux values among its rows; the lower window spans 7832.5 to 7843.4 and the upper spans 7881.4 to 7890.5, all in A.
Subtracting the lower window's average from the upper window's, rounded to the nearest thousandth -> 0.043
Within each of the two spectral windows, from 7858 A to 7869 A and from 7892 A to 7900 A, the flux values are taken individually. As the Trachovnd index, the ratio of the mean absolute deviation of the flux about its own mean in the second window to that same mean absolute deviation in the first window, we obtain 0.67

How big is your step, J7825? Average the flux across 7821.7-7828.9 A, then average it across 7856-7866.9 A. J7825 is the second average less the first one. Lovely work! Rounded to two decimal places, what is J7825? -0.09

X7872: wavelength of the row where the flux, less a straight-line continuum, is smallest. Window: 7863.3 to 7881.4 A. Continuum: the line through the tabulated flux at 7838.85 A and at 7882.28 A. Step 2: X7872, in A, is 7864.16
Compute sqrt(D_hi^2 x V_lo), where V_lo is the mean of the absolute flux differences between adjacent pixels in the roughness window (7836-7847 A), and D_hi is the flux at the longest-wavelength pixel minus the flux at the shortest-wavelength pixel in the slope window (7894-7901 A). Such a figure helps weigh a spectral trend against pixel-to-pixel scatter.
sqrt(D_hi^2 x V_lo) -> 0.051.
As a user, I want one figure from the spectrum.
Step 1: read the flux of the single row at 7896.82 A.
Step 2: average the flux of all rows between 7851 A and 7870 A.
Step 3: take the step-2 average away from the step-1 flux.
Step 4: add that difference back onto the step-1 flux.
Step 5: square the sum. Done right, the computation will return 5.2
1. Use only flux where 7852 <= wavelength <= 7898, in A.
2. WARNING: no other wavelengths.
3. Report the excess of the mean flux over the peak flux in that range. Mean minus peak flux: -0.39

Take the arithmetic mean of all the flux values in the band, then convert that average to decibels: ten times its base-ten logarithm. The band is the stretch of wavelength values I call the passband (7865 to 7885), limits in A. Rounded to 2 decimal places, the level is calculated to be 3.83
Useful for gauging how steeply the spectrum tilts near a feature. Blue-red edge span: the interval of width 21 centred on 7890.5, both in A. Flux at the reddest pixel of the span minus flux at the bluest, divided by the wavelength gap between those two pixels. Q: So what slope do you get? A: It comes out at -0.012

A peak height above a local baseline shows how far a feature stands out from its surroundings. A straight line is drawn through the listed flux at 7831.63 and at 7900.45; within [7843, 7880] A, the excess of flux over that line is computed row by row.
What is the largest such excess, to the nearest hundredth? 0.52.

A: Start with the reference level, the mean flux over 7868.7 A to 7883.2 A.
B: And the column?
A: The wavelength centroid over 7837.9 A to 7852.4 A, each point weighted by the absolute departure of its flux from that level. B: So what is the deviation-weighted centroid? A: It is 7844.5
